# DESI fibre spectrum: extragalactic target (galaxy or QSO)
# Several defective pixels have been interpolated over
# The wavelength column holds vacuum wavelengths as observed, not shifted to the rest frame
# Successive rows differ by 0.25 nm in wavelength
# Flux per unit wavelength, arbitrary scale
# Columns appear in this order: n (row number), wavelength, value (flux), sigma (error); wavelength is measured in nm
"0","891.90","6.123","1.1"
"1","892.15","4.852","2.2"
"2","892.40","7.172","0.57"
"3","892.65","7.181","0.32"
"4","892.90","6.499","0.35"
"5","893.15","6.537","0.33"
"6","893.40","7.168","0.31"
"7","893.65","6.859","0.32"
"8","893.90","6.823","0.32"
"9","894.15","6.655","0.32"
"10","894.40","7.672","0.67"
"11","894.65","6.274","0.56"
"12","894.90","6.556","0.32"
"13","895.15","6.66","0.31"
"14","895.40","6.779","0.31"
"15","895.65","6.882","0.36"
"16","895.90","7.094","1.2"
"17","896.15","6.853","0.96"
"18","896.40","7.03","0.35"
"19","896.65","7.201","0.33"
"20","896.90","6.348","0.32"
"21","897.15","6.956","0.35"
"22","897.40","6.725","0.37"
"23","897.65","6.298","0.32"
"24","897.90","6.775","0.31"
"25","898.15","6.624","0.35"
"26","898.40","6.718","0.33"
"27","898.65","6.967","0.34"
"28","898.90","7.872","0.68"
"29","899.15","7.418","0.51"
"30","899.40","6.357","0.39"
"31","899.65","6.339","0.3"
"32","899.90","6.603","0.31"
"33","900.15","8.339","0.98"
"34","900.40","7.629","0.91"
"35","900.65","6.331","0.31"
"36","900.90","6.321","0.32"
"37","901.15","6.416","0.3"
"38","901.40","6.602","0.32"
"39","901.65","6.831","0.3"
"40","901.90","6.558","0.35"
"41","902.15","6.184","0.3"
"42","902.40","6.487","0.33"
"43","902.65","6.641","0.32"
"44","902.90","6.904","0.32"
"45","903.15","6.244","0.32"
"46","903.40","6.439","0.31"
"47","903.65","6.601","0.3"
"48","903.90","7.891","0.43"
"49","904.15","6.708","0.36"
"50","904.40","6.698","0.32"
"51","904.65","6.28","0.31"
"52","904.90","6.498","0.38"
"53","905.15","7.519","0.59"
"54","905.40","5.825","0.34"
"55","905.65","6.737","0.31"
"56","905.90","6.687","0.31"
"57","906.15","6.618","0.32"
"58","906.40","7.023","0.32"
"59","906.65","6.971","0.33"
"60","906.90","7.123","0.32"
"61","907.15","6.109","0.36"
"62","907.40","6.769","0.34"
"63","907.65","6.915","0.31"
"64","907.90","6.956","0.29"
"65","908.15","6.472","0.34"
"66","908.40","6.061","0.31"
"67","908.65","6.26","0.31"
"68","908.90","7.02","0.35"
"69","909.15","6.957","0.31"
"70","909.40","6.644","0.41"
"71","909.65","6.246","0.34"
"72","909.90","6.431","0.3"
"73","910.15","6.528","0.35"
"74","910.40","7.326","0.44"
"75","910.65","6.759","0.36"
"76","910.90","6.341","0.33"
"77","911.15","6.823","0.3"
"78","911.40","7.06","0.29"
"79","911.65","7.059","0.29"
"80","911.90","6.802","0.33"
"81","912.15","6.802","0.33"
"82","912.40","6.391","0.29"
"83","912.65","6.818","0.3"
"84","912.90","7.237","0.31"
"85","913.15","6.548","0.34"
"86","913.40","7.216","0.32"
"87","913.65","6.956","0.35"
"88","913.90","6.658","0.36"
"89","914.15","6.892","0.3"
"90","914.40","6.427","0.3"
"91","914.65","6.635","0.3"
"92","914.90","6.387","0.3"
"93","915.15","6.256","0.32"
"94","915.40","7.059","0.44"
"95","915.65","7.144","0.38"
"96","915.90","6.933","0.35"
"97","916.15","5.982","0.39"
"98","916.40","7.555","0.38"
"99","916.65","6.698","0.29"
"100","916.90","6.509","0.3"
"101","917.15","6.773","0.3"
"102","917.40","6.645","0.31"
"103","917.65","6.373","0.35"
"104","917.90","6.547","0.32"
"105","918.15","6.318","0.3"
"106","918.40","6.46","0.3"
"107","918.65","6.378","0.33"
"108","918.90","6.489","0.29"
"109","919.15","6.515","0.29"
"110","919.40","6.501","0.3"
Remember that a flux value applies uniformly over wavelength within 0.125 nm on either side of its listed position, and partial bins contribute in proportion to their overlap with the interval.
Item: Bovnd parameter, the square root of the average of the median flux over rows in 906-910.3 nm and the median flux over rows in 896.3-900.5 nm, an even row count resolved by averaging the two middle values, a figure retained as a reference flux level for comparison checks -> 2.59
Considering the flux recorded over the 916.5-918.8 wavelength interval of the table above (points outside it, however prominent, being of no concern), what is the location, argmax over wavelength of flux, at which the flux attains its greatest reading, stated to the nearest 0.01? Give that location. 917.15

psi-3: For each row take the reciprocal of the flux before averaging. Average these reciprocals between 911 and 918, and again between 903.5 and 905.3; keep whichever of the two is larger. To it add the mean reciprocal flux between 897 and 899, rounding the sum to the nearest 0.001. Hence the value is 0.295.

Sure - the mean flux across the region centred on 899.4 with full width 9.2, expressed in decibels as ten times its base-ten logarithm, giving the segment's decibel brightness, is 8.32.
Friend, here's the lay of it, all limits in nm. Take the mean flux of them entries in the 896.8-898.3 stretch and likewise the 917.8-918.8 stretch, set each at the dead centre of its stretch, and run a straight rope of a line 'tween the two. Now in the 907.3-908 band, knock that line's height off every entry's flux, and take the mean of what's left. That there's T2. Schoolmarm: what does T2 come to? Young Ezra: 0.35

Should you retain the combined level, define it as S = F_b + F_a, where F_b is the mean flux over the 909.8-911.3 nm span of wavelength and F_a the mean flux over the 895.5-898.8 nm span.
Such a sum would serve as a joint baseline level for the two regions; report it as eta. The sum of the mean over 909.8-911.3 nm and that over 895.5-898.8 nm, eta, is 13.5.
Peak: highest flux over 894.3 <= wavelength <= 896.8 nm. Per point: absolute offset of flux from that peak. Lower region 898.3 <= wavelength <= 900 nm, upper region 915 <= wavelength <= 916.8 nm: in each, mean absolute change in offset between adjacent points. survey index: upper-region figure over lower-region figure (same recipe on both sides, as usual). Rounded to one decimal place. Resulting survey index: 2.1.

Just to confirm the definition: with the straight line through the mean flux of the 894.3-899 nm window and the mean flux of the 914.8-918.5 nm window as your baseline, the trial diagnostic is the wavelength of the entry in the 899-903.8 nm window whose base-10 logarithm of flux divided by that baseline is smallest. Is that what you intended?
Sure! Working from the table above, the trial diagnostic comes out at 902.15 nm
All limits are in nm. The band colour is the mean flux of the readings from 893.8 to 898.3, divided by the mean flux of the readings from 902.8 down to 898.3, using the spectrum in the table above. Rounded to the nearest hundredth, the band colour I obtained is 1.00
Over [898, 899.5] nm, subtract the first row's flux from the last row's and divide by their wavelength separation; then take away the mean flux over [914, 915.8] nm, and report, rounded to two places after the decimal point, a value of -6.90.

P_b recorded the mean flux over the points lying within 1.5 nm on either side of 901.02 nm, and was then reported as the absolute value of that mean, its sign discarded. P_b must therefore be 6.720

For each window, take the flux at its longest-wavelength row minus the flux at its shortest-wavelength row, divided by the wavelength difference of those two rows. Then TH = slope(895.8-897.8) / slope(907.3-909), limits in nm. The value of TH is -2.7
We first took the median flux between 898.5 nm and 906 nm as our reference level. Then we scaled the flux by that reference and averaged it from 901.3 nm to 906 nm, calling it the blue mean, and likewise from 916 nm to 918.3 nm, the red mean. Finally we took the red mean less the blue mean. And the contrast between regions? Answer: -0.007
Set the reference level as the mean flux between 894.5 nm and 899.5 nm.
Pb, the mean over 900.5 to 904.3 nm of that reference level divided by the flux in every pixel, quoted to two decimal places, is 1.03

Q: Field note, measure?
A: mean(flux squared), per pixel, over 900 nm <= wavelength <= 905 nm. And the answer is 45.6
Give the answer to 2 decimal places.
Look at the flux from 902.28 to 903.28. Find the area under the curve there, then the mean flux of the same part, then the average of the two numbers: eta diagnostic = 6.57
